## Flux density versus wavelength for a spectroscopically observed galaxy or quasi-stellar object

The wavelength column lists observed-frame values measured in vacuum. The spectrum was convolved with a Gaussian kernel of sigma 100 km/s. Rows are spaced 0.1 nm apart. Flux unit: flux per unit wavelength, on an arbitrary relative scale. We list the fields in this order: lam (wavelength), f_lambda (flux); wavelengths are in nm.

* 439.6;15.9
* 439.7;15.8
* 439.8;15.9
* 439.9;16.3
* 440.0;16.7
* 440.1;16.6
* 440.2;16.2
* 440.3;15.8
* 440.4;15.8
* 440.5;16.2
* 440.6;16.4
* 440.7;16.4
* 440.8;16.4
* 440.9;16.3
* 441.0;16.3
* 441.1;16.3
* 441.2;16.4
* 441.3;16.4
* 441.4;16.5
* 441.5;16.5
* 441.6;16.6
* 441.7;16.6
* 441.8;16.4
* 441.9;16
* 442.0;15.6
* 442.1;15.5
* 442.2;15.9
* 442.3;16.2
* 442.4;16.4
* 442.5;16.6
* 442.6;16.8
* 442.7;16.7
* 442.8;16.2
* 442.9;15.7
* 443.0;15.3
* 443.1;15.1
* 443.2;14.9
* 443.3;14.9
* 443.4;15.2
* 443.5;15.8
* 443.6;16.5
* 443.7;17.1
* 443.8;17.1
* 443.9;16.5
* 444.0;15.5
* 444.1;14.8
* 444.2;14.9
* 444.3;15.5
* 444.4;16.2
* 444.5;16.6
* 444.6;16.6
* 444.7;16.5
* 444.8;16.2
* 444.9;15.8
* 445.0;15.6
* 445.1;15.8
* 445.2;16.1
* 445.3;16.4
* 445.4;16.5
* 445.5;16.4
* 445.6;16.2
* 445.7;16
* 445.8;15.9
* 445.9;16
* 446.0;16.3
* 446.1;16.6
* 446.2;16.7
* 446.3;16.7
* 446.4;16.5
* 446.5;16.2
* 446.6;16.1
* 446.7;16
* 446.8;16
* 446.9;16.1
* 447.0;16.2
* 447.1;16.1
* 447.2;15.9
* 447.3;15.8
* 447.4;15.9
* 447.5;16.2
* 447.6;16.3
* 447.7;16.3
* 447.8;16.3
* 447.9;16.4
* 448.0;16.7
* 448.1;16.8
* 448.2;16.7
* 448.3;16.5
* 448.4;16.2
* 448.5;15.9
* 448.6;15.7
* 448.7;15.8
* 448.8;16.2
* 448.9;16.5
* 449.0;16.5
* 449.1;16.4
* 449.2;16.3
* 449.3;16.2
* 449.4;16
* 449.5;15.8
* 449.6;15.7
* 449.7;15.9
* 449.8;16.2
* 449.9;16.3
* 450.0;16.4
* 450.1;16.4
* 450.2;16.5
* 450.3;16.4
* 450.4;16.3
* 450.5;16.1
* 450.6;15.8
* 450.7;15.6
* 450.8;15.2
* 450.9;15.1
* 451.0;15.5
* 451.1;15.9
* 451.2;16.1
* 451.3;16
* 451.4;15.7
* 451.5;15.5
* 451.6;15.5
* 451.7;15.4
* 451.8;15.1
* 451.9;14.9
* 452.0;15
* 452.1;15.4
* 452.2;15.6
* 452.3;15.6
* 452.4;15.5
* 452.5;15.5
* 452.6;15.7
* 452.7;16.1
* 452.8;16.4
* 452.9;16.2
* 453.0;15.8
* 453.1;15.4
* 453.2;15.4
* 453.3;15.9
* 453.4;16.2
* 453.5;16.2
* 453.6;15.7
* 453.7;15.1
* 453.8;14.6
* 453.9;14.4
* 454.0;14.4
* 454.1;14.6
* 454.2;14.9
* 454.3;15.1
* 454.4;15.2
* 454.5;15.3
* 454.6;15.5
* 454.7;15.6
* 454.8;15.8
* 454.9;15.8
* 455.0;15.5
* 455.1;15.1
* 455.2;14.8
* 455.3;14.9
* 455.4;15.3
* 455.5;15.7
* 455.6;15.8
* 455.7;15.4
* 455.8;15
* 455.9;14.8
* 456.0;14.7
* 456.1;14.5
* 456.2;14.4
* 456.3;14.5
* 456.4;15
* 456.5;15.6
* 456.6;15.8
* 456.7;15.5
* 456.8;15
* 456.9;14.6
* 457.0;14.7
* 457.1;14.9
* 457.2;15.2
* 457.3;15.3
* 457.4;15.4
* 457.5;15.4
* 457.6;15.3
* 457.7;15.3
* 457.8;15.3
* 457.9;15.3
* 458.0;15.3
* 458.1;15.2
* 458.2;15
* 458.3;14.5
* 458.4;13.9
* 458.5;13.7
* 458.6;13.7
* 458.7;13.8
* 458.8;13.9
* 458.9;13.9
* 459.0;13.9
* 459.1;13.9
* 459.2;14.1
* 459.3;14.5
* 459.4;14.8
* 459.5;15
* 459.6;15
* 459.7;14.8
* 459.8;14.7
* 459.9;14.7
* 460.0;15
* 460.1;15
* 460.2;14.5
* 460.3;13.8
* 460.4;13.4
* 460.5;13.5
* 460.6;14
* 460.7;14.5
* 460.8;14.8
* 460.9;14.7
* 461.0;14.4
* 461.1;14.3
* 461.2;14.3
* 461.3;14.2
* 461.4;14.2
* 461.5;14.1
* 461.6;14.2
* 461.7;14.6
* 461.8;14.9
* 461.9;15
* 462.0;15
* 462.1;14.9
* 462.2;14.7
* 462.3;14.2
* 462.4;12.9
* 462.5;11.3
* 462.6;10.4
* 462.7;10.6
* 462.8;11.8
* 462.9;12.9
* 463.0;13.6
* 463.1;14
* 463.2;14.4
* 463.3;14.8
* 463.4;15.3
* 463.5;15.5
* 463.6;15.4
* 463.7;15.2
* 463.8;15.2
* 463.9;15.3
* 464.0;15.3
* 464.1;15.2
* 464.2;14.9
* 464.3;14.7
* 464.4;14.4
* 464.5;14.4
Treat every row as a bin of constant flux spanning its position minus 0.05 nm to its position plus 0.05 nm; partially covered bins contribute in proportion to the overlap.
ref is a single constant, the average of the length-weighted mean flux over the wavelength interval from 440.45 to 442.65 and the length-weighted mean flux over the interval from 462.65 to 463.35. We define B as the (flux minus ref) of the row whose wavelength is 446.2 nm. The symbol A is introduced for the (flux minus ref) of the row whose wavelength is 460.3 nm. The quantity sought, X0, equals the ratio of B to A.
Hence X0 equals -2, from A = -0.9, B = 2.0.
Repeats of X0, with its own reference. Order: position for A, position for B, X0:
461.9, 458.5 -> -4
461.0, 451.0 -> -2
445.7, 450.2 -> 1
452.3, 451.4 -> 1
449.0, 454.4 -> 0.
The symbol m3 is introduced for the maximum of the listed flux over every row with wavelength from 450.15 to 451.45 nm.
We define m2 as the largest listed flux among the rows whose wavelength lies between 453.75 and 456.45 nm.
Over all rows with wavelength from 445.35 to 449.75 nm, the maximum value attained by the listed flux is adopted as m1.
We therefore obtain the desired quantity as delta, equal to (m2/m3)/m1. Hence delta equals 0.0570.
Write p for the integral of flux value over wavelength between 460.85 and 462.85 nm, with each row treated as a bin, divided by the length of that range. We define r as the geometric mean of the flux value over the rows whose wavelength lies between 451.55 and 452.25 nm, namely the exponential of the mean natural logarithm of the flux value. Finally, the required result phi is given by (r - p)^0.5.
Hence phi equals 1.24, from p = 13.7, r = 15.3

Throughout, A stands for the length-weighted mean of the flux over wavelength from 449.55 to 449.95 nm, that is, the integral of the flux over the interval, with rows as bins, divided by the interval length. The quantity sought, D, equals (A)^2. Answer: 257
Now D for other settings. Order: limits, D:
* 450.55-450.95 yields 238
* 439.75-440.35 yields 264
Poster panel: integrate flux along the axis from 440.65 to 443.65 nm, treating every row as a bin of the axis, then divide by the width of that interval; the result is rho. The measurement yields 16.1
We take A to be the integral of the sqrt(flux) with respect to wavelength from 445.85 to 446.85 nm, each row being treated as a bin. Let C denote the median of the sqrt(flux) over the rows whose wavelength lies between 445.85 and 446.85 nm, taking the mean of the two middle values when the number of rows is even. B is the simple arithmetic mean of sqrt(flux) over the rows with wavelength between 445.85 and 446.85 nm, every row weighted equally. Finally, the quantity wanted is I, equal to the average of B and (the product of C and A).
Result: 10.2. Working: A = 4.04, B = 4.04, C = 4.03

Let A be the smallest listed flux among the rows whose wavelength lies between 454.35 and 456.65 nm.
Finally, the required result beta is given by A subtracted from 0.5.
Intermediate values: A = 14.4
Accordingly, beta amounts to -13.9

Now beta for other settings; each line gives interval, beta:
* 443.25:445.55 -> -14.3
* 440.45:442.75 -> -15.0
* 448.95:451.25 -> -14.6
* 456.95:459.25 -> -13.2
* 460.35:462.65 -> -9.9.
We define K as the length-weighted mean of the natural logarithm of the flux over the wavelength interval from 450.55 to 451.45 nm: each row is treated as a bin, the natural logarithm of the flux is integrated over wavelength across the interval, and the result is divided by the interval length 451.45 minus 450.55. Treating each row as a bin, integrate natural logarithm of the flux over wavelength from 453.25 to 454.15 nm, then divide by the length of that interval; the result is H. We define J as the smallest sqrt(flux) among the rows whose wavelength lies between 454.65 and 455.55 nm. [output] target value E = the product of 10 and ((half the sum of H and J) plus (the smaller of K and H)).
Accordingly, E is 60.1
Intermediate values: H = 2.72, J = 3.85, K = 2.75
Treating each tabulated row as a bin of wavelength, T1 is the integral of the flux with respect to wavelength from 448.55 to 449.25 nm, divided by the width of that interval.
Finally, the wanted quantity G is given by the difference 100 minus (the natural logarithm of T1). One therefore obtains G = 97.2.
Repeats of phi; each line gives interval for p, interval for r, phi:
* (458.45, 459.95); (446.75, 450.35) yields 1.38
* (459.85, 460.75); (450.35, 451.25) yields 1.21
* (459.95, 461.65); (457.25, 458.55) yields 0.83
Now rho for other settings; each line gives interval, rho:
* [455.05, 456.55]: 15.0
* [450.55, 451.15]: 15.5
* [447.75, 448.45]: 16.5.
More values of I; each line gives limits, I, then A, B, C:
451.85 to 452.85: 9.8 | 3.95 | 3.95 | 3.94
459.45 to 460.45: 9.2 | 3.82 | 3.82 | 3.84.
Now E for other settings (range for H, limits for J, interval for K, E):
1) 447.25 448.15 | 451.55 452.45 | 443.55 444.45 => 61.0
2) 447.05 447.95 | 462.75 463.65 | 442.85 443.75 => 58.5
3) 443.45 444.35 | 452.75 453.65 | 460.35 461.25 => 60.0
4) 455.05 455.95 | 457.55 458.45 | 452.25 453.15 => 59.5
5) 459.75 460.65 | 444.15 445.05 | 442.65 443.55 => 59.2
